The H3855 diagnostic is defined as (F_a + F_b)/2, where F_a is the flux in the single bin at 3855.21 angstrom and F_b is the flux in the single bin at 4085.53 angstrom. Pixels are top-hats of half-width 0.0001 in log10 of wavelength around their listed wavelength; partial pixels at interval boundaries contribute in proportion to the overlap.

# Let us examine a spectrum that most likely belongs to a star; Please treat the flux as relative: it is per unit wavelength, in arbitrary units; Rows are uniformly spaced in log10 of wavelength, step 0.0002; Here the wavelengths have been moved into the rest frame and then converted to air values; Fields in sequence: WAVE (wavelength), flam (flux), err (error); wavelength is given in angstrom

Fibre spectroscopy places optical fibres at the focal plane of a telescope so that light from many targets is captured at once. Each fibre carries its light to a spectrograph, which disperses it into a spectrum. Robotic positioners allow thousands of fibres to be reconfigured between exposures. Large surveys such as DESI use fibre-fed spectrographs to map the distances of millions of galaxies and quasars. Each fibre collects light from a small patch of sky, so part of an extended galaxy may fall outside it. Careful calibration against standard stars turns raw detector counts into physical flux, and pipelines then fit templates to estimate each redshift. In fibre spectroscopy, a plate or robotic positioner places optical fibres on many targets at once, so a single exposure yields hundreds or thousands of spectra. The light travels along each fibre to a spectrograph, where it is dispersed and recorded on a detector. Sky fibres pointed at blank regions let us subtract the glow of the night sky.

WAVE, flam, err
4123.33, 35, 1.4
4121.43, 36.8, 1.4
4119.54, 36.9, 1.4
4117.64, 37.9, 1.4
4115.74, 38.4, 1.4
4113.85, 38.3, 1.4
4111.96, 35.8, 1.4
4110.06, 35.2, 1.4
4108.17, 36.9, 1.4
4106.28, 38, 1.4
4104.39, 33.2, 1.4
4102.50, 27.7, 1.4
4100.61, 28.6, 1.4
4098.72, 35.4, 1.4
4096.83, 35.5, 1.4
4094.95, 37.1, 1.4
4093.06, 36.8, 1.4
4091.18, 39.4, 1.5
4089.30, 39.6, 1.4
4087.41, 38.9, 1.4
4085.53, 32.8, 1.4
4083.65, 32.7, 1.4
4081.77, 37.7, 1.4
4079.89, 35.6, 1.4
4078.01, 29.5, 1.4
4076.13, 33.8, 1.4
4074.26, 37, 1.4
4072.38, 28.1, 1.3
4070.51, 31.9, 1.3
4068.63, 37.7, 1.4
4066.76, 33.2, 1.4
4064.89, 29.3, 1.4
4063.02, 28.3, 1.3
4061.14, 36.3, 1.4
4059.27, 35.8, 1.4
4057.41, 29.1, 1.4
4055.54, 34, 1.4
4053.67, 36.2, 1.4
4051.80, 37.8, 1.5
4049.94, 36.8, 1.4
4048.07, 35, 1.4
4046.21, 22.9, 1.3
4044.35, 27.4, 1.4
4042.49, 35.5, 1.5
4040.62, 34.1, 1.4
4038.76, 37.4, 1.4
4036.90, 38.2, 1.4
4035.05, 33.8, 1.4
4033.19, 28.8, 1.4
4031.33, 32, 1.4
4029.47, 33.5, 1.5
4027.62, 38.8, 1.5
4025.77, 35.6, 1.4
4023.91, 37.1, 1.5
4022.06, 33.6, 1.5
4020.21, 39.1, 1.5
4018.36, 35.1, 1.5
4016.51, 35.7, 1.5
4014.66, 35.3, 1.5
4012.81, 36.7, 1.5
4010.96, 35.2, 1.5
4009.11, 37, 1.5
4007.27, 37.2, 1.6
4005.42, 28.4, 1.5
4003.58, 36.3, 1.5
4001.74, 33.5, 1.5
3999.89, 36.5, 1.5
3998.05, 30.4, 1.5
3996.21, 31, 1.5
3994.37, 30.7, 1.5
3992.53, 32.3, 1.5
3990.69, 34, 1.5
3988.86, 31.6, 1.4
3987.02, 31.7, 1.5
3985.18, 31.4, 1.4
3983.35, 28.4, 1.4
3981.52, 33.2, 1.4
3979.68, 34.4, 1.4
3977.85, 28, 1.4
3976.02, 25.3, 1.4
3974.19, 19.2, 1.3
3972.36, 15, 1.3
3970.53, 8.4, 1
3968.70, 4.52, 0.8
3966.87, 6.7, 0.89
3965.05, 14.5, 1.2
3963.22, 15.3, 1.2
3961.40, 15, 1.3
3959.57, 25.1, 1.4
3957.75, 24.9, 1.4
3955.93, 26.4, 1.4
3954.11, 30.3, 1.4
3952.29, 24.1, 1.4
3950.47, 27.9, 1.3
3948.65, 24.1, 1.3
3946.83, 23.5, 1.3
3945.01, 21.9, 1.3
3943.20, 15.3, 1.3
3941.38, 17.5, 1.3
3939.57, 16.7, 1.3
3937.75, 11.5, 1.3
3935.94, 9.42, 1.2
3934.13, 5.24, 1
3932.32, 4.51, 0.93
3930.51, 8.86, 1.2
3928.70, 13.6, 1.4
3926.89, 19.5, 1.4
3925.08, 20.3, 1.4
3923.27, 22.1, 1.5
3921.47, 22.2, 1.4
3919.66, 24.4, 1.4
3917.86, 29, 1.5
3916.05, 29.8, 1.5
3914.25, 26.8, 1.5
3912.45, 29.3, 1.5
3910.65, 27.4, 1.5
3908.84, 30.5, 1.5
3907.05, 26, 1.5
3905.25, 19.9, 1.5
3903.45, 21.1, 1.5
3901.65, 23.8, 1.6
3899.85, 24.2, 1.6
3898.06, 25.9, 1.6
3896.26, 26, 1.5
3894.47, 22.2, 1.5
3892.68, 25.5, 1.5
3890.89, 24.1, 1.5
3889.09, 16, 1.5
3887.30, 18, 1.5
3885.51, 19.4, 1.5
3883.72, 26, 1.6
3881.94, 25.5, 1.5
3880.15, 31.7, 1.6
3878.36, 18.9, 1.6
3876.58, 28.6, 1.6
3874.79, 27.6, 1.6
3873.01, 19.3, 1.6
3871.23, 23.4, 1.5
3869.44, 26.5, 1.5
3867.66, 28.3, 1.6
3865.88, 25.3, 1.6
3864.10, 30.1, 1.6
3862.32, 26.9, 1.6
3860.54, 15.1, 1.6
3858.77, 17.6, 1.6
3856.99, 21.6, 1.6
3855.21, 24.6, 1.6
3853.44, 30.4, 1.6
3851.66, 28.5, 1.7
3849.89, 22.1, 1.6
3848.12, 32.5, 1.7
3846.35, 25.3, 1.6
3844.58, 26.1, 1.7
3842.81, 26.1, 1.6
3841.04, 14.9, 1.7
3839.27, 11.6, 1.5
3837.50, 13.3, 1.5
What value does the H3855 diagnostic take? 28.7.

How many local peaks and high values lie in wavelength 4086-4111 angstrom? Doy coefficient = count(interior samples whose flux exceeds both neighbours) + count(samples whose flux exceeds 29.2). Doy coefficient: 14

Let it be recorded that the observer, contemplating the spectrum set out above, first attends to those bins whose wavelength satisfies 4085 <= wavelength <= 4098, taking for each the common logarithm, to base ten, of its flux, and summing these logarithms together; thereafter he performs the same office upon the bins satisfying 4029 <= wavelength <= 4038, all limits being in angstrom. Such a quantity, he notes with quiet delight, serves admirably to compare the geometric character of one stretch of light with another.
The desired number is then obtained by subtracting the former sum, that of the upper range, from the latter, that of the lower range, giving -3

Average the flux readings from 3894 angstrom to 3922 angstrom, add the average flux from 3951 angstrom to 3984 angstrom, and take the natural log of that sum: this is 3.84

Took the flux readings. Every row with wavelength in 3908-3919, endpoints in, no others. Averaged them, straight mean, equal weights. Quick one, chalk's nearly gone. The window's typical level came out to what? 29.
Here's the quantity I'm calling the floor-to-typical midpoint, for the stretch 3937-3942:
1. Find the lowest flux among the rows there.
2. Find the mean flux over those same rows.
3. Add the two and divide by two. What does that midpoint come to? 13.4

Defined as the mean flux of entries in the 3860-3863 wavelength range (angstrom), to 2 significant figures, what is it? 21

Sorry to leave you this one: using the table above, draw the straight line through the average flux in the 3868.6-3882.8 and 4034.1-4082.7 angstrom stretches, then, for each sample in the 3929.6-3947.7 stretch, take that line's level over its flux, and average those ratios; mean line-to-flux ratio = 2.8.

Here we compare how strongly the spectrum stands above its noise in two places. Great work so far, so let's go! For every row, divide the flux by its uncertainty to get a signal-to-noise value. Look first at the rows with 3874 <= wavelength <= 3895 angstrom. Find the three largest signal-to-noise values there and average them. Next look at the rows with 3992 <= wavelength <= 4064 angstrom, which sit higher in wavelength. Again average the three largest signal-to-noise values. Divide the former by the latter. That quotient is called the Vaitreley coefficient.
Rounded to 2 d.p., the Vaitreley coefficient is 0.68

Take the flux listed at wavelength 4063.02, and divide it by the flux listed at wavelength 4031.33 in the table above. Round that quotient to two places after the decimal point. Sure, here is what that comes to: 0.88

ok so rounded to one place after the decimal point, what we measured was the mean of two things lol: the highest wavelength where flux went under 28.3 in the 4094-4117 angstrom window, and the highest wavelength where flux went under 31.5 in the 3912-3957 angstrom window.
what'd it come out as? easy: 4029.2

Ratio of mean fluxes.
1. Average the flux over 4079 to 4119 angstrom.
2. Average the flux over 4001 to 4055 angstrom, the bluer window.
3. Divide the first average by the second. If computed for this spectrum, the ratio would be 1.03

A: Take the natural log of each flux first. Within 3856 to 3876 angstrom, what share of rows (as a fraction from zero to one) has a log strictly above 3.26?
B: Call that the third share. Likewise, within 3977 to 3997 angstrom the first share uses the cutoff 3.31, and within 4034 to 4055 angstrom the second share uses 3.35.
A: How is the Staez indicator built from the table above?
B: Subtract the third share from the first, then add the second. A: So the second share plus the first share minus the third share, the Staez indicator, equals 1.36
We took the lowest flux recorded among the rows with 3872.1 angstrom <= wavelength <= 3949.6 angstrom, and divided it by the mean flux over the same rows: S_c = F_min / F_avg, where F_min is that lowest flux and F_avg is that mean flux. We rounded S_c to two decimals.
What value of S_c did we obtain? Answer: 0.21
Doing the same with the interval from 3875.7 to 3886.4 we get 0.76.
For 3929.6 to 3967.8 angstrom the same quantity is 0.26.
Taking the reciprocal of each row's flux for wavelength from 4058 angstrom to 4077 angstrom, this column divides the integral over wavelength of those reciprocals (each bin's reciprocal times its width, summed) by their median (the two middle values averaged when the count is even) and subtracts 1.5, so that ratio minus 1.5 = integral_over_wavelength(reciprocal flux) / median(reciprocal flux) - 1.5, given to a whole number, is 18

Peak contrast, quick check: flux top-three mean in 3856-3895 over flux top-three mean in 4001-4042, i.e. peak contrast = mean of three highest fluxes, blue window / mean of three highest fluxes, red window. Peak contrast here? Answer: 0.78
